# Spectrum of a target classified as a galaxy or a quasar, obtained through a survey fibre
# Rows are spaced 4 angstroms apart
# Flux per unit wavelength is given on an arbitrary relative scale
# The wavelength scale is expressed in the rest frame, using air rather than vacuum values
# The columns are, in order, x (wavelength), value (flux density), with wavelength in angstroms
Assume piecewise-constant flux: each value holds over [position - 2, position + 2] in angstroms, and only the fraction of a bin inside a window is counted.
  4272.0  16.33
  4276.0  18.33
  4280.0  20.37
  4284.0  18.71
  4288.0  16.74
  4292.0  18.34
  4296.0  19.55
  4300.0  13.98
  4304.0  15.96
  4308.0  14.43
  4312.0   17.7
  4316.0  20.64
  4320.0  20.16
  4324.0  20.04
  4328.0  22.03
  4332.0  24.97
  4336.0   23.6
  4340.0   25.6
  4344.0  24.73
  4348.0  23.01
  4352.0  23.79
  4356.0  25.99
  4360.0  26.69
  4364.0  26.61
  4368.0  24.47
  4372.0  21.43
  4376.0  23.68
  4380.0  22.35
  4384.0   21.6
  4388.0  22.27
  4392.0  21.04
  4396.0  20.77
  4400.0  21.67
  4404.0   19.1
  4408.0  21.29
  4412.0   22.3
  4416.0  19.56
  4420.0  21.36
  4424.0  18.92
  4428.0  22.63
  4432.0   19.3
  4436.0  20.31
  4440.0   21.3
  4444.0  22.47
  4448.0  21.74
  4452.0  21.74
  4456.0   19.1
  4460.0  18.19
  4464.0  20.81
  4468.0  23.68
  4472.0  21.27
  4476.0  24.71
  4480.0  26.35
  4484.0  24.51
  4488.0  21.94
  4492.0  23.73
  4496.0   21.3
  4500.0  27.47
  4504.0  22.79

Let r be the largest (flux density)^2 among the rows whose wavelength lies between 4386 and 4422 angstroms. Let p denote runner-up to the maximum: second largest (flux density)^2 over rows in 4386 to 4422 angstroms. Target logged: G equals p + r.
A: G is 993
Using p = 496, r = 497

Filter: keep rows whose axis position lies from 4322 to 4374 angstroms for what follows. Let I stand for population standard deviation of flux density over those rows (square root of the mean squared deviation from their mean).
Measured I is 2.0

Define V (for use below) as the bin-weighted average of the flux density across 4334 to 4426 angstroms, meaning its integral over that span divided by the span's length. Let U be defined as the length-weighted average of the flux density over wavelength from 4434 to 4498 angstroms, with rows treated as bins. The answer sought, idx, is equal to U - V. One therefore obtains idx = -0.6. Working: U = 22.1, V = 22.7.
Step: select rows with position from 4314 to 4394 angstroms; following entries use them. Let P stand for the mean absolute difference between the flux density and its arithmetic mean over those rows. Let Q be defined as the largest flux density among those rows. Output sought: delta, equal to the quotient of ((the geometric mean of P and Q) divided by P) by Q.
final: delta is 0.15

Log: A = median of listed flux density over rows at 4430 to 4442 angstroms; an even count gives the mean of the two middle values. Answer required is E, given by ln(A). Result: 3.01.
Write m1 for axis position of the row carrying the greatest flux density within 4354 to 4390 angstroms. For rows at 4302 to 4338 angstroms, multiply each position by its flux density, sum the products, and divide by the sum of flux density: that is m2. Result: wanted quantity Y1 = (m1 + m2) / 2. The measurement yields 4340.8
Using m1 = 4360.0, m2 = 4321.6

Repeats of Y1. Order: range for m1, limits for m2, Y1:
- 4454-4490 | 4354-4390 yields 4425.6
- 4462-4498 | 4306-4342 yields 4402.8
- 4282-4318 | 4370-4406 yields 4351.8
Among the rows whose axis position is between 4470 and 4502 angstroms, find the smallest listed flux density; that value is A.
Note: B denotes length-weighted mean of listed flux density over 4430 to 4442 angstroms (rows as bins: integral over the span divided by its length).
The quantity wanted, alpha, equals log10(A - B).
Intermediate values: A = 21.27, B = 20.30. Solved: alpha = -0.01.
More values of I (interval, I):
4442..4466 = 1.5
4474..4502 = 2.0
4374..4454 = 1.3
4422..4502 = 2.4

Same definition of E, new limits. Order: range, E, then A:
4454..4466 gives 2.95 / 19.1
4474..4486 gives 3.21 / 24.7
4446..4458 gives 3.08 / 21.7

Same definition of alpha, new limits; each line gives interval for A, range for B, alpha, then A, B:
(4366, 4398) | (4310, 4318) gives 0.20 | 20.77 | 19.17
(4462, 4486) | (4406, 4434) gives -1.35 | 20.81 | 20.77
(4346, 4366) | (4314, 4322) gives 0.42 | 23.01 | 20.40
